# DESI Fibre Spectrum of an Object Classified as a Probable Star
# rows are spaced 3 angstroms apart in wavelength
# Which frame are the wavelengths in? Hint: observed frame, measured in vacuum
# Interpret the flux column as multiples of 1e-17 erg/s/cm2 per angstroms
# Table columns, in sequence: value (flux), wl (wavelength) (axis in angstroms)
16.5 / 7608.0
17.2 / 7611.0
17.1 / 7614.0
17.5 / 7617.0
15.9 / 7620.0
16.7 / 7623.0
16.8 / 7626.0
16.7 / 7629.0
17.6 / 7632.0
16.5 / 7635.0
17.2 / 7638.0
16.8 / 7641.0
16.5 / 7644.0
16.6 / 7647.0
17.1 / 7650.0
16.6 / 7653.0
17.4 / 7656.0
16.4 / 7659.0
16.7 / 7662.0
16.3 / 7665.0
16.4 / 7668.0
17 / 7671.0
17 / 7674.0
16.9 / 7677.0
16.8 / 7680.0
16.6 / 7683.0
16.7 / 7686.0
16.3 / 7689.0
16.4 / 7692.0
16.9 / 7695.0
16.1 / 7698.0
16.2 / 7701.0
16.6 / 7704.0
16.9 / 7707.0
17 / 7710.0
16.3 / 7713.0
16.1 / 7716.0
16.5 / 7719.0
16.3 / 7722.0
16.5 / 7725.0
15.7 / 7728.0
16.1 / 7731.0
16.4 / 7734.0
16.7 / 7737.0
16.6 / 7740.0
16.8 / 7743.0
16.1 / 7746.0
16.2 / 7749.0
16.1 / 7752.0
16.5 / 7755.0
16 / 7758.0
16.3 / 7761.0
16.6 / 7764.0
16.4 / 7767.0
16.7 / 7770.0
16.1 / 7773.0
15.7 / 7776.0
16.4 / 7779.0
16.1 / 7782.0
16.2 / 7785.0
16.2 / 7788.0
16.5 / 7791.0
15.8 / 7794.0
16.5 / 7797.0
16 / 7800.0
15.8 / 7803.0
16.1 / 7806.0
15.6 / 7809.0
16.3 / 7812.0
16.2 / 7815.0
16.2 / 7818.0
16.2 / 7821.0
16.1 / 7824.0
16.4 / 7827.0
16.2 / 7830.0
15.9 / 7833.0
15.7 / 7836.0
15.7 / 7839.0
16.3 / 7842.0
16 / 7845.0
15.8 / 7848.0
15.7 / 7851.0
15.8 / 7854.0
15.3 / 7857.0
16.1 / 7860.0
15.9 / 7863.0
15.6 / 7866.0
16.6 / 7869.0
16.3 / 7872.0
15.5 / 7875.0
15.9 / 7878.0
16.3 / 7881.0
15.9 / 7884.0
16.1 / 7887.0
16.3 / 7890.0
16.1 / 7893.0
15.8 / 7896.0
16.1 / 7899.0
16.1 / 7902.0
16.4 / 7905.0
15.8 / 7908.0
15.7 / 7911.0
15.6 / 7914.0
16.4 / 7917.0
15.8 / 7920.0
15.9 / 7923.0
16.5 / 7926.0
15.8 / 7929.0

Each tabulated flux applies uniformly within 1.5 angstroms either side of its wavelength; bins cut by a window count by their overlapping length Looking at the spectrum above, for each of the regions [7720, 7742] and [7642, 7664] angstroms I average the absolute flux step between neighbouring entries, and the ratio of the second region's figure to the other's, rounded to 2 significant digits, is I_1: 1.5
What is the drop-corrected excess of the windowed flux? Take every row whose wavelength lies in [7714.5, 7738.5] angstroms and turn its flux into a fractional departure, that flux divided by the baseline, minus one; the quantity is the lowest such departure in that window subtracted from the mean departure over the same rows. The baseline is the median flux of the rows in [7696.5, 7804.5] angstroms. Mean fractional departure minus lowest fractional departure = 0.036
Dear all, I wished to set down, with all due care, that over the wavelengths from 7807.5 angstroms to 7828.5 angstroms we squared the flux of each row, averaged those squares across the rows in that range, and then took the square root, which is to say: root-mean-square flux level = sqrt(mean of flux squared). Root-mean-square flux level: 16.1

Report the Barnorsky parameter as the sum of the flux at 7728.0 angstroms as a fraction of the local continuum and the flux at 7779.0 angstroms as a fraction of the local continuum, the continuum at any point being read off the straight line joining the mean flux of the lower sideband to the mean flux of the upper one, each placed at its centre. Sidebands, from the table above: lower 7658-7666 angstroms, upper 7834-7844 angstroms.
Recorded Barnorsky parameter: 1.98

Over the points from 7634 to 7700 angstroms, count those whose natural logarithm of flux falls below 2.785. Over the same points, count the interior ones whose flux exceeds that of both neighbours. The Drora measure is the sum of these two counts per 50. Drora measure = 0.140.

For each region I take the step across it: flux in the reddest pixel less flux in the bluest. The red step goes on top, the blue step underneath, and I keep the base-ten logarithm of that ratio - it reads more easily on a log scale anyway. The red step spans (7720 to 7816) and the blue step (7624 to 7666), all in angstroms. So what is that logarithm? -0.70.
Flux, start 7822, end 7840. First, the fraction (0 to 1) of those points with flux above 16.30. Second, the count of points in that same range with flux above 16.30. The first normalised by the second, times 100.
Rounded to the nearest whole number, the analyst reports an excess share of 17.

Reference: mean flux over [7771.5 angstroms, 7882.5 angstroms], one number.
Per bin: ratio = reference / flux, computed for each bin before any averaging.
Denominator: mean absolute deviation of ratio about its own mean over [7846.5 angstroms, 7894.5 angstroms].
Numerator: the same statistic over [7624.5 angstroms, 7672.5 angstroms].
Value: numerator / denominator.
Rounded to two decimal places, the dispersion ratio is 1.00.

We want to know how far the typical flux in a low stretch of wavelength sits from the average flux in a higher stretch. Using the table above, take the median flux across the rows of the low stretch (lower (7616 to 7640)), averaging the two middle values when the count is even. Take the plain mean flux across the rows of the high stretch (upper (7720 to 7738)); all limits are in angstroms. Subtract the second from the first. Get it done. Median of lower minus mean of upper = 0.47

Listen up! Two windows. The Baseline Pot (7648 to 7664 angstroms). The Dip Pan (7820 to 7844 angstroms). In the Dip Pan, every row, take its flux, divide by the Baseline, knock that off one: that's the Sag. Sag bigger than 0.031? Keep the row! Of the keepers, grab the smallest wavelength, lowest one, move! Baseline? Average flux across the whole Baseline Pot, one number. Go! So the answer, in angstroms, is 7821.0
